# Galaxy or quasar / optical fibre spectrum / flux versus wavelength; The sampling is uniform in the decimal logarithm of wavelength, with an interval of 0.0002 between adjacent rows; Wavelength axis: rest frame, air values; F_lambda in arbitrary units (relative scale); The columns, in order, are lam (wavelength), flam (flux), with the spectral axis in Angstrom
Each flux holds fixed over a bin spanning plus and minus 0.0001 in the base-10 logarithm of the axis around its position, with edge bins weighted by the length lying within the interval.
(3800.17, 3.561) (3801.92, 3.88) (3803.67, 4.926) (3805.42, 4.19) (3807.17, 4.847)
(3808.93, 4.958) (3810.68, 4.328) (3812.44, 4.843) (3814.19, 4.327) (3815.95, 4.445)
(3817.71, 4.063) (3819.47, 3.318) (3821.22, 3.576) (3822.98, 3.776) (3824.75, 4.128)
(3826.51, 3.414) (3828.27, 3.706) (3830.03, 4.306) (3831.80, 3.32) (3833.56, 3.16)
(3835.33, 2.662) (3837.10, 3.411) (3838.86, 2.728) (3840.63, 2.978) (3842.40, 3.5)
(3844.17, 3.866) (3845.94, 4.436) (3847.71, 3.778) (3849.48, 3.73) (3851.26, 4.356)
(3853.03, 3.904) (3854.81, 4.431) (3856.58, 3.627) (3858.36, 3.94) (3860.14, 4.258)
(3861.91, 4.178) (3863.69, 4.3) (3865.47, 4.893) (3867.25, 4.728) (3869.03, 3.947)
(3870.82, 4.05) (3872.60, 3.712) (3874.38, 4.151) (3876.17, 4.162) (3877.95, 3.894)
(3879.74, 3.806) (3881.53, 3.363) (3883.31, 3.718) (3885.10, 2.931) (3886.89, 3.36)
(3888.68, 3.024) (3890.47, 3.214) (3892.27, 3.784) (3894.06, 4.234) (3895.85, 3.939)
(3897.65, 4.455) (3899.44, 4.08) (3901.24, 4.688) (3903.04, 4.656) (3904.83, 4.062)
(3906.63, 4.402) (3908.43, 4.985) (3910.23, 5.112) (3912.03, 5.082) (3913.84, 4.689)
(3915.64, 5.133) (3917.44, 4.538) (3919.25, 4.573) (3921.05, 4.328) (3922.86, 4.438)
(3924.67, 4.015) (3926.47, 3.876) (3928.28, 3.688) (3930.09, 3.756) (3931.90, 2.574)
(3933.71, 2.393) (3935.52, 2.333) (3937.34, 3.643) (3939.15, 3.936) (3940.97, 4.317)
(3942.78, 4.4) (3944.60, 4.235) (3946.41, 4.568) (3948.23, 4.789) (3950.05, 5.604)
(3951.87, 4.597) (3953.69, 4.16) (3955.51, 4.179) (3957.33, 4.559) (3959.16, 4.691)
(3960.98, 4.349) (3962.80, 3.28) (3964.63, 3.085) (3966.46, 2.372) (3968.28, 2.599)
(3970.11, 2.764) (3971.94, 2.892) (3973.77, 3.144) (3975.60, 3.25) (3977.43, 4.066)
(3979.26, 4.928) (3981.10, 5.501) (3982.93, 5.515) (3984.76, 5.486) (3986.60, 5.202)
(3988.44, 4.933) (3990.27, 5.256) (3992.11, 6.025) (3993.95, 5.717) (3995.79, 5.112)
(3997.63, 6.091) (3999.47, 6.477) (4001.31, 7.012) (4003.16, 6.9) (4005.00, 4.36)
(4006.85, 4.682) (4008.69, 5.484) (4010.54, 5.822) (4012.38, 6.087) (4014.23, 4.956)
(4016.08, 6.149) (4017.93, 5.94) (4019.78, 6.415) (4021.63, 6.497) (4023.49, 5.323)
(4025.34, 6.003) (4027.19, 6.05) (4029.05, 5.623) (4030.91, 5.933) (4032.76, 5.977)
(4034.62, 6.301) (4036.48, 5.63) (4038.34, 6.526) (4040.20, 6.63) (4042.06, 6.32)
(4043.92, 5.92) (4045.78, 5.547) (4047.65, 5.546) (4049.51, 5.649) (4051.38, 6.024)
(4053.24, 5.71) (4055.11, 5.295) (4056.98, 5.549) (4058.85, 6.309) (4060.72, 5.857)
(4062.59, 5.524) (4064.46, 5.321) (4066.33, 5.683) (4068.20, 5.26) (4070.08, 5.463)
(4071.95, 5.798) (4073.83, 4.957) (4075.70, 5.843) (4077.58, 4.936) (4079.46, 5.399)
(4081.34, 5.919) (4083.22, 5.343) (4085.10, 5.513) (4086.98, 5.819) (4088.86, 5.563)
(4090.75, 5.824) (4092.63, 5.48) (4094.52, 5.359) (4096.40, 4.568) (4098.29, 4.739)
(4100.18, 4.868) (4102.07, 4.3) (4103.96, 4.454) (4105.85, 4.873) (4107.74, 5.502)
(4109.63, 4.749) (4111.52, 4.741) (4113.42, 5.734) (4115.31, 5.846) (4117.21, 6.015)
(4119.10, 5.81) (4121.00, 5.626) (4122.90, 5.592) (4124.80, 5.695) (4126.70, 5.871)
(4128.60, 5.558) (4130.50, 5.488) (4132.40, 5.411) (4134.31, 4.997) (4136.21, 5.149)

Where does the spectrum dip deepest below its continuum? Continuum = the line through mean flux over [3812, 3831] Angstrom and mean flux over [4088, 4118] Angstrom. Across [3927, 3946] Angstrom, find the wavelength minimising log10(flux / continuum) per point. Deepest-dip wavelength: 3935.52 Angstrom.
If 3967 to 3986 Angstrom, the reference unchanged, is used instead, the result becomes 3968.28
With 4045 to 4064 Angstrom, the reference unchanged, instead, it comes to 4055.11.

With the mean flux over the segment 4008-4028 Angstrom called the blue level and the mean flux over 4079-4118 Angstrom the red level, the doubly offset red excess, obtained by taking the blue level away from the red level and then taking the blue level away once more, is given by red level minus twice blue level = -6.5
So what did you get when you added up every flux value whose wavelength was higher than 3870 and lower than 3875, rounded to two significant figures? 12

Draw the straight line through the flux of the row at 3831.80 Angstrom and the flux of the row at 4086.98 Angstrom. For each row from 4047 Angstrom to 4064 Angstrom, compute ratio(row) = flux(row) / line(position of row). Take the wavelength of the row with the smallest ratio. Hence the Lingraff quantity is 4055.11 Angstrom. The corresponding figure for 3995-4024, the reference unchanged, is 4005.00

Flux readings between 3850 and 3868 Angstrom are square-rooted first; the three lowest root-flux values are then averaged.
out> 2.0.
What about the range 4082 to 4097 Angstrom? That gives 2.3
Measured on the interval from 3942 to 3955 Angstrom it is 2.1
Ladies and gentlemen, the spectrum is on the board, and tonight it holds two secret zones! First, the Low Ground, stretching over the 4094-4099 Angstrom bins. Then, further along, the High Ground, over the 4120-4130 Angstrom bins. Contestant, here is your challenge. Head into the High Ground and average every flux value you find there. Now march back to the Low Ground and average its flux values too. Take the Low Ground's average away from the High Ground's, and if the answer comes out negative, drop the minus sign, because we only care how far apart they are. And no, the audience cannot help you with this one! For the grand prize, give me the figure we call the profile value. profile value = 0.8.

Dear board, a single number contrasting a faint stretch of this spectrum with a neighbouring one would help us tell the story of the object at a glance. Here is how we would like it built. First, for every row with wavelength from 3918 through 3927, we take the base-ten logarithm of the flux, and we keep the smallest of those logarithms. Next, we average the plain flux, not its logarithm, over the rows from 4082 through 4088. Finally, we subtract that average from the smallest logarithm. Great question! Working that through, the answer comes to -5.0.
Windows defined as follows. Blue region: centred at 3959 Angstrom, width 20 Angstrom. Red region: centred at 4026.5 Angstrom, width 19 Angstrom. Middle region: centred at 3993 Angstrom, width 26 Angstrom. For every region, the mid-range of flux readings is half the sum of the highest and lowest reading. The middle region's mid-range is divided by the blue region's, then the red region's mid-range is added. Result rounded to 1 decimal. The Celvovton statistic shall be 7.3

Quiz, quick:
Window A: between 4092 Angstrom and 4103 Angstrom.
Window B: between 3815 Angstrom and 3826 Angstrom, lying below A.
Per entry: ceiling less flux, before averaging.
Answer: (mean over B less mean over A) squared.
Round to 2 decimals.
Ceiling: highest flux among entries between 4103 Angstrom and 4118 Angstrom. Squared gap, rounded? 1.00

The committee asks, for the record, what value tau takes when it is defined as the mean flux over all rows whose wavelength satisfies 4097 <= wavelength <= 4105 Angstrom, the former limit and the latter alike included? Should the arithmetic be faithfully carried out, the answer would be 4.6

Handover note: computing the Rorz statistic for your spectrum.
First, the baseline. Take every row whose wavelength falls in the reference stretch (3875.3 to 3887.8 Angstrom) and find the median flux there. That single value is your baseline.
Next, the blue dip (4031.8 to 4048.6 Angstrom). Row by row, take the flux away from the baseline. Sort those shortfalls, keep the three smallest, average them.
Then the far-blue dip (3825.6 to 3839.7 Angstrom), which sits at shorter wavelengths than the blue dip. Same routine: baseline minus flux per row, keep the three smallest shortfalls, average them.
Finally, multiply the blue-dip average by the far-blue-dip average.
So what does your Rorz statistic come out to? 0.3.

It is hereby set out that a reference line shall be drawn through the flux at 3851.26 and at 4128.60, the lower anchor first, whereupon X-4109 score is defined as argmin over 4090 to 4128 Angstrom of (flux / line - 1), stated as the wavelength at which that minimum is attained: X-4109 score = 4102.07 Angstrom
